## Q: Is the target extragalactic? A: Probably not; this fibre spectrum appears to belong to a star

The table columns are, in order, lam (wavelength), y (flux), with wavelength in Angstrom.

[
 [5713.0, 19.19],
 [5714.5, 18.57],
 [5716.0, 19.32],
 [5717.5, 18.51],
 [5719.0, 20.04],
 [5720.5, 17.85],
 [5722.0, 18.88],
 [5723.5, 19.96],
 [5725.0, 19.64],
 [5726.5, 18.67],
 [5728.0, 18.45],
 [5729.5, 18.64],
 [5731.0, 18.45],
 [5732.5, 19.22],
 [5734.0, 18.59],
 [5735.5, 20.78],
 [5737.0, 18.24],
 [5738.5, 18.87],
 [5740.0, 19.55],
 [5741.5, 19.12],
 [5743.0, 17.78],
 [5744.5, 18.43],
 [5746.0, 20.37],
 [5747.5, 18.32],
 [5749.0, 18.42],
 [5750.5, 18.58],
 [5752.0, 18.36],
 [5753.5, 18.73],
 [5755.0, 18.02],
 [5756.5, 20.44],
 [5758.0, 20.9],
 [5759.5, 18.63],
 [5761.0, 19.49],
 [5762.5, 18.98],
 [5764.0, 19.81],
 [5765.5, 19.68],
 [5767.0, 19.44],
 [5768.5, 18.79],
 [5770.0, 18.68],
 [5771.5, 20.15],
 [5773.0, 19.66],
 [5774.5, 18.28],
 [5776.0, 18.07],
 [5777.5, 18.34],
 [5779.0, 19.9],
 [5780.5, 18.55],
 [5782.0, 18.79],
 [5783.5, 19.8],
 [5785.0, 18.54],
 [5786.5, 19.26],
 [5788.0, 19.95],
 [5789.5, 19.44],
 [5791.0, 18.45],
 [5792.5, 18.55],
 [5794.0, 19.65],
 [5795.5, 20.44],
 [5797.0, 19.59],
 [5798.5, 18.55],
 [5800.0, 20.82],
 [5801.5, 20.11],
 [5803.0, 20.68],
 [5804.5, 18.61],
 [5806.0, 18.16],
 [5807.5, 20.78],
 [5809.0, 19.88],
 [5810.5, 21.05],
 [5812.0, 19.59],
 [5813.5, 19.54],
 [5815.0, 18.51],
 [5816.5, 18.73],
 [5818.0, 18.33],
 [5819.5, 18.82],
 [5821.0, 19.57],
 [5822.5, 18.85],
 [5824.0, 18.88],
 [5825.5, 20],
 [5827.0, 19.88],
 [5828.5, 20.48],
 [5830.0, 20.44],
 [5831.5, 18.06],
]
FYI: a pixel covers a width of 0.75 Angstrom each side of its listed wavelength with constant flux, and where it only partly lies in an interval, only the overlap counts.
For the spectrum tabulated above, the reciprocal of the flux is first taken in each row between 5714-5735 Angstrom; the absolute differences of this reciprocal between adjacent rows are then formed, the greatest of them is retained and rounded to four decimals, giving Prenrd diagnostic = 0.0061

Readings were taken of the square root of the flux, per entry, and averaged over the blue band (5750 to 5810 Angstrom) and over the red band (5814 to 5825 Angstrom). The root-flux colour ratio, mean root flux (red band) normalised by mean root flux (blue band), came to 0.99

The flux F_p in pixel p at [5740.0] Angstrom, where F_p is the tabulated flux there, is 19.55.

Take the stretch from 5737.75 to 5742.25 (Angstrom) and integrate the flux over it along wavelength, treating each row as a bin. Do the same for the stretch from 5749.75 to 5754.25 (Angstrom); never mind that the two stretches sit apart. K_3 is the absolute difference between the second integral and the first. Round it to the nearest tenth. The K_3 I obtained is 2.8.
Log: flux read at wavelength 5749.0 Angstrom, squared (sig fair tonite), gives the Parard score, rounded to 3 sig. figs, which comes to 339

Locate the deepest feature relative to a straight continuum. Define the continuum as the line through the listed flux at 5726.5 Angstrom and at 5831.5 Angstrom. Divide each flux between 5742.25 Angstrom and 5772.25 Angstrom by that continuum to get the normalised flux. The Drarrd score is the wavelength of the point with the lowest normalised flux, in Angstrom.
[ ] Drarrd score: 5743.0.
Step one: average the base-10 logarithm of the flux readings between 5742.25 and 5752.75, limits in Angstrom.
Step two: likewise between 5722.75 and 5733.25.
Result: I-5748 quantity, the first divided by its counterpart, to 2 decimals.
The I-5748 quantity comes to 0.99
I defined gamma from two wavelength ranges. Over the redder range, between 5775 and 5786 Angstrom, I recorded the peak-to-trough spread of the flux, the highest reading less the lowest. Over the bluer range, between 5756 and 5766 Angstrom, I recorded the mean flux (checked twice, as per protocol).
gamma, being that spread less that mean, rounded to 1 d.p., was -17.9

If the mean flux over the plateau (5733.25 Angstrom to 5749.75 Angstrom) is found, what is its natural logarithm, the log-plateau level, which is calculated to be 2.94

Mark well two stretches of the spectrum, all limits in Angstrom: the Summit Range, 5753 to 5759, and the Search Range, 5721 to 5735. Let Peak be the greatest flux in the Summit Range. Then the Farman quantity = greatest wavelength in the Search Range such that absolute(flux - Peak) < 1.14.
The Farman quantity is 5723.5 Angstrom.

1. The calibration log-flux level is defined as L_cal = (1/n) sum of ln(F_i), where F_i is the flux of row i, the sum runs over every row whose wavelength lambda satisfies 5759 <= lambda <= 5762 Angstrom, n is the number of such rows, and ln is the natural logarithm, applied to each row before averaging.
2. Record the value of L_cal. 2.95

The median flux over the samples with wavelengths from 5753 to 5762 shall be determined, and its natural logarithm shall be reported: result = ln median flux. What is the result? 2.95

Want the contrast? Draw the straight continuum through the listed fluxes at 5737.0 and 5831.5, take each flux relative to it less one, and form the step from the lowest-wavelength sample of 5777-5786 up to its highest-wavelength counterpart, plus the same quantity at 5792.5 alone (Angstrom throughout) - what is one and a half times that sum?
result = 0.05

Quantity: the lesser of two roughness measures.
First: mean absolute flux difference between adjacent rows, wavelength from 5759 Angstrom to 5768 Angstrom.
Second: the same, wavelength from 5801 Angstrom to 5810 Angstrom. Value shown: 0.51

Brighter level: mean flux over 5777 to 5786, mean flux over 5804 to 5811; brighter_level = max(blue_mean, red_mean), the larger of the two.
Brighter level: 19.7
